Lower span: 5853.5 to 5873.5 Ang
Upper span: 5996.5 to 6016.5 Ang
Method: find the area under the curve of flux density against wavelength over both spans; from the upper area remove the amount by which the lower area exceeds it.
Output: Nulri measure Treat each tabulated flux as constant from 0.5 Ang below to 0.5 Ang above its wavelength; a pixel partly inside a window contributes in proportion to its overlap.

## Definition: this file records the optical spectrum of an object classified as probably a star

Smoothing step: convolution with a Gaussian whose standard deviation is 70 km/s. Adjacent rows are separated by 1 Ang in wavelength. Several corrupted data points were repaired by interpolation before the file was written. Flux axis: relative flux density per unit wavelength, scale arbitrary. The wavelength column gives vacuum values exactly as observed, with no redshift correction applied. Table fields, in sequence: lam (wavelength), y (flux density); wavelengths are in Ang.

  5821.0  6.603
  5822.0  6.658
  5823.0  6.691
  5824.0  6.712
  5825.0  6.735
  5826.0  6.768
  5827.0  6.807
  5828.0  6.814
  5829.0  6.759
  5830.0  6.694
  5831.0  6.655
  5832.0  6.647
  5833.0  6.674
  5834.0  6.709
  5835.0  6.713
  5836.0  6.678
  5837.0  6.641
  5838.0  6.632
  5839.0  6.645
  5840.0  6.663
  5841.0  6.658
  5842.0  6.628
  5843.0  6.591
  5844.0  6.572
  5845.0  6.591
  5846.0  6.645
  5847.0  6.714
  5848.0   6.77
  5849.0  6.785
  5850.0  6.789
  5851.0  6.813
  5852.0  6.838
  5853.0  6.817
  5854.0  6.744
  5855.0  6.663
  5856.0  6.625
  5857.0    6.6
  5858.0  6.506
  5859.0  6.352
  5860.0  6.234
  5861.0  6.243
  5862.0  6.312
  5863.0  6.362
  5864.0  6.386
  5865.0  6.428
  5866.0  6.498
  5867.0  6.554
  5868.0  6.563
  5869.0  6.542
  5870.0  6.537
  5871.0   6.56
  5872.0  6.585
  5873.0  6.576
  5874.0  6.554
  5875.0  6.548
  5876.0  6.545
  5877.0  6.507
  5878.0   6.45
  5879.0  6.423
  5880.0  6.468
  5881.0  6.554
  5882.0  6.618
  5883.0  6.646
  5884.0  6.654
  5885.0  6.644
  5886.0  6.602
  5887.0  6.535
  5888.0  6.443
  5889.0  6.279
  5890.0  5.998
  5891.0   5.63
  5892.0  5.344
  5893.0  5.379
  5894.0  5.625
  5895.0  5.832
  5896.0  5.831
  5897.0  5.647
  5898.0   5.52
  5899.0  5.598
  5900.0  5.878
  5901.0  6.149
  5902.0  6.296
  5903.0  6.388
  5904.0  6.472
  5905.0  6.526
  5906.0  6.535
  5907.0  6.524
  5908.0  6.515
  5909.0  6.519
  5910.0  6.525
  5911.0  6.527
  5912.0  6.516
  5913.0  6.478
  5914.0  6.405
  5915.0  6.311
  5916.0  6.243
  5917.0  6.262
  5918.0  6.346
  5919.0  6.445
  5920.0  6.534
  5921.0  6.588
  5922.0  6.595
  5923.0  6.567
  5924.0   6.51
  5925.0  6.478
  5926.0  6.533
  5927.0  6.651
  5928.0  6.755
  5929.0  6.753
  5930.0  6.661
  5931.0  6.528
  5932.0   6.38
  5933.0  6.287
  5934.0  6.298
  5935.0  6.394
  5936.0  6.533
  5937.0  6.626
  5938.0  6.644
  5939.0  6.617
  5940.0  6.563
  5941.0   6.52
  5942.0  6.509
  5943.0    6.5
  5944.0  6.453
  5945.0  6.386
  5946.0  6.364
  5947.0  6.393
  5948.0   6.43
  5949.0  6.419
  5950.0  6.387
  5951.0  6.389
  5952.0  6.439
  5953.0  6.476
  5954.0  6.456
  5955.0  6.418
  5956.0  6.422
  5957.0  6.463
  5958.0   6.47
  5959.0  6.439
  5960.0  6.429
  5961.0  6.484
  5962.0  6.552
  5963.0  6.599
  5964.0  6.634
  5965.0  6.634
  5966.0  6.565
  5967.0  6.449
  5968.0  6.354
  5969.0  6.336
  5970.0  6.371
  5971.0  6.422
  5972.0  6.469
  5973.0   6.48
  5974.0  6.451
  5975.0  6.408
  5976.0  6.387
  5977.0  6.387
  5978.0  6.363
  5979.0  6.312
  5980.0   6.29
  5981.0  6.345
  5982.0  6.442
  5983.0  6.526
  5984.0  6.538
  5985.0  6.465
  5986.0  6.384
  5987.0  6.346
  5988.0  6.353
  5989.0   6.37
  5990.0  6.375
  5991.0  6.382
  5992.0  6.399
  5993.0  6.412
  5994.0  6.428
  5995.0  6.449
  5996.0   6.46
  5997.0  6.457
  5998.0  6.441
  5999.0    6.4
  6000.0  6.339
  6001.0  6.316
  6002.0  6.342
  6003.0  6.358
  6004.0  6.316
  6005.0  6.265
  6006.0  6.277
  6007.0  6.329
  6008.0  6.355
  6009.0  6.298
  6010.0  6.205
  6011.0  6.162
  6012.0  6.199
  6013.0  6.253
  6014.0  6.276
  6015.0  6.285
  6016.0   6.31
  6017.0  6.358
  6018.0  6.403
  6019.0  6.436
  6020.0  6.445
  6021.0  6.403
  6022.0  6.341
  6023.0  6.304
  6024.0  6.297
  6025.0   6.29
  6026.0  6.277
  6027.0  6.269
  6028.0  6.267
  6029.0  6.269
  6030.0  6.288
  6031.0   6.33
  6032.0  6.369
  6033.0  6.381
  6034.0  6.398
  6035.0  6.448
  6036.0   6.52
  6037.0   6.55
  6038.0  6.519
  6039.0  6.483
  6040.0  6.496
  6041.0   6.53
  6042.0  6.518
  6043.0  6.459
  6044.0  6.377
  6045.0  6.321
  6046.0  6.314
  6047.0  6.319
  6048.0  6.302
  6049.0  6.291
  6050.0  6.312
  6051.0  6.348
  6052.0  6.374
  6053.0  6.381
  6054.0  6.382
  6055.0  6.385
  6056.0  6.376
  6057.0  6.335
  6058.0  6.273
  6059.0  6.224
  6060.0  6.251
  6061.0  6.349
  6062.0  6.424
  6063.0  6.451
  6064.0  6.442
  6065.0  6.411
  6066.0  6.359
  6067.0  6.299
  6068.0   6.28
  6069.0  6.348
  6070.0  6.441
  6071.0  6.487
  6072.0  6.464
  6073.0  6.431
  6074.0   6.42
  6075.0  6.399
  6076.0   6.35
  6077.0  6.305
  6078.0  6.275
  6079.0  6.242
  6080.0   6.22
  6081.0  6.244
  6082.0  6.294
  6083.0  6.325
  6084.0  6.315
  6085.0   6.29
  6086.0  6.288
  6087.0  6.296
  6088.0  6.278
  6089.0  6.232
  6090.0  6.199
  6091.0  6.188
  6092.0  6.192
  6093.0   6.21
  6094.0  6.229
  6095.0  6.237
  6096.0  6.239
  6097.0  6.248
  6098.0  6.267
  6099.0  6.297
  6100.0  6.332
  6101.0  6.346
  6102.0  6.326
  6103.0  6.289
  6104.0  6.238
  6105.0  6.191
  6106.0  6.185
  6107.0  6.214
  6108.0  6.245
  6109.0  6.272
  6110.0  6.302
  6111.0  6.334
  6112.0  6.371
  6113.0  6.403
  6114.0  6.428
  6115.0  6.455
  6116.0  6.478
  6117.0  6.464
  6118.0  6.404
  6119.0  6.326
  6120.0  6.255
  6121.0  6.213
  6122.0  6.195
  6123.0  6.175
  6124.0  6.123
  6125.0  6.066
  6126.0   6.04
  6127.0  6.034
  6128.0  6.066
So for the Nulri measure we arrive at 122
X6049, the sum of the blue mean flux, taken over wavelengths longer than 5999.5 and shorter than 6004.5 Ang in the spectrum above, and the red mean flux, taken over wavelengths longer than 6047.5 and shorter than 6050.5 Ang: 12.6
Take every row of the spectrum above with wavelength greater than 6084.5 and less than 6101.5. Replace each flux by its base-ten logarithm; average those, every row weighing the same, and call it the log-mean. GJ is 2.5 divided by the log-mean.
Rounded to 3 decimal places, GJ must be 3.139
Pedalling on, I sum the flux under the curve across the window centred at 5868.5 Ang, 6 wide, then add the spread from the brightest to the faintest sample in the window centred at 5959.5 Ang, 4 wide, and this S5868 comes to 39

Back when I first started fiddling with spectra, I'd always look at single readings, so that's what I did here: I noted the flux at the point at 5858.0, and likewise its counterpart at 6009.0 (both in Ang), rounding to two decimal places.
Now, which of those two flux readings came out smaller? 6.30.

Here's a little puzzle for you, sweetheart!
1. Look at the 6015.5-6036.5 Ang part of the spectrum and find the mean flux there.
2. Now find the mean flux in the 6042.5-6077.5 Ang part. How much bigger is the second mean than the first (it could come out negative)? 0.01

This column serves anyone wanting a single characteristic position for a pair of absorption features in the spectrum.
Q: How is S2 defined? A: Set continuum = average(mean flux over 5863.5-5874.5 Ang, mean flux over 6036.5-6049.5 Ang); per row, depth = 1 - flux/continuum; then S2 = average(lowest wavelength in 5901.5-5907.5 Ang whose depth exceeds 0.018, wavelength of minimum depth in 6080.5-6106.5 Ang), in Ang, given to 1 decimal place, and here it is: 6001.5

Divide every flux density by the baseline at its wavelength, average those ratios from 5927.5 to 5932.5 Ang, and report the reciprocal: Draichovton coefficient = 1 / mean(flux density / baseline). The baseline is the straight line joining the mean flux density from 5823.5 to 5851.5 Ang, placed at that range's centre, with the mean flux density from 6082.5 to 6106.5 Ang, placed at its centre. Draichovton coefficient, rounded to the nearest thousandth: 0.989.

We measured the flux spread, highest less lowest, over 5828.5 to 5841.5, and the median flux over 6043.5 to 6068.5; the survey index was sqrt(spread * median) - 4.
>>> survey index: -3.10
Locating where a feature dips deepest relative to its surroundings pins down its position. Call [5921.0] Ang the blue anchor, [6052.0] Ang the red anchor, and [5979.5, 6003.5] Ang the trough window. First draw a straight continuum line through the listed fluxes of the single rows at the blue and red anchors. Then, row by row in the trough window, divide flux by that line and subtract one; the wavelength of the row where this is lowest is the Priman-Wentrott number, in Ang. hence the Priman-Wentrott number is 5980.0 Ang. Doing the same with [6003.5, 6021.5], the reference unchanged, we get 6011.0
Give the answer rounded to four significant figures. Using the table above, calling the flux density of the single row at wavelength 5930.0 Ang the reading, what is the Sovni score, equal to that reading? 6.661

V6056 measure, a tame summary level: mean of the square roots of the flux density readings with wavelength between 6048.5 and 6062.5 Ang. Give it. 2.52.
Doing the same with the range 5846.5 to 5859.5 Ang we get 2.59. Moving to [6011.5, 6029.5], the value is 2.51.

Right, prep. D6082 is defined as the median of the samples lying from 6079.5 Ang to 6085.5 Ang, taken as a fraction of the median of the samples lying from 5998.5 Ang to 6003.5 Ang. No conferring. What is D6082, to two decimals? 0.99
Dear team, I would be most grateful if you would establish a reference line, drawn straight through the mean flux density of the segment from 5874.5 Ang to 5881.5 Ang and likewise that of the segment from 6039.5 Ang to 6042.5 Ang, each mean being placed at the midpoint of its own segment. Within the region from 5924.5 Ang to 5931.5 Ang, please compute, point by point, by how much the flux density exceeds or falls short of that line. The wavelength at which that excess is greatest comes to 5928.0 Ang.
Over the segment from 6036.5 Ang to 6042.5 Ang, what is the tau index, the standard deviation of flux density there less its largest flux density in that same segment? -6.53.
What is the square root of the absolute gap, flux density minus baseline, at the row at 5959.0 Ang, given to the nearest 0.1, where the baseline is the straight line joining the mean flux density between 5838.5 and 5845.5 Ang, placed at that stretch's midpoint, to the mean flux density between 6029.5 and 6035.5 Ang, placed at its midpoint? 0.2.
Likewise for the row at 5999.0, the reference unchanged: 0.1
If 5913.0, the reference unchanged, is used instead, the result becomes 0.2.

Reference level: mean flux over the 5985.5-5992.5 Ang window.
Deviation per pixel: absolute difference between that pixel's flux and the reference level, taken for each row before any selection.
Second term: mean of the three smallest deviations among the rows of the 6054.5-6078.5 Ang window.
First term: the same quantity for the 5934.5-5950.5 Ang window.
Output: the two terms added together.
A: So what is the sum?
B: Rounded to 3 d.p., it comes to 0.022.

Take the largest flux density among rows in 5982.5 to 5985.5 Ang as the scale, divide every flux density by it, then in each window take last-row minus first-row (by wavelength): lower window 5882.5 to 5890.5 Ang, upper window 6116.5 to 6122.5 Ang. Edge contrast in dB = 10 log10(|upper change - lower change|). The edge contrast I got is -12.4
